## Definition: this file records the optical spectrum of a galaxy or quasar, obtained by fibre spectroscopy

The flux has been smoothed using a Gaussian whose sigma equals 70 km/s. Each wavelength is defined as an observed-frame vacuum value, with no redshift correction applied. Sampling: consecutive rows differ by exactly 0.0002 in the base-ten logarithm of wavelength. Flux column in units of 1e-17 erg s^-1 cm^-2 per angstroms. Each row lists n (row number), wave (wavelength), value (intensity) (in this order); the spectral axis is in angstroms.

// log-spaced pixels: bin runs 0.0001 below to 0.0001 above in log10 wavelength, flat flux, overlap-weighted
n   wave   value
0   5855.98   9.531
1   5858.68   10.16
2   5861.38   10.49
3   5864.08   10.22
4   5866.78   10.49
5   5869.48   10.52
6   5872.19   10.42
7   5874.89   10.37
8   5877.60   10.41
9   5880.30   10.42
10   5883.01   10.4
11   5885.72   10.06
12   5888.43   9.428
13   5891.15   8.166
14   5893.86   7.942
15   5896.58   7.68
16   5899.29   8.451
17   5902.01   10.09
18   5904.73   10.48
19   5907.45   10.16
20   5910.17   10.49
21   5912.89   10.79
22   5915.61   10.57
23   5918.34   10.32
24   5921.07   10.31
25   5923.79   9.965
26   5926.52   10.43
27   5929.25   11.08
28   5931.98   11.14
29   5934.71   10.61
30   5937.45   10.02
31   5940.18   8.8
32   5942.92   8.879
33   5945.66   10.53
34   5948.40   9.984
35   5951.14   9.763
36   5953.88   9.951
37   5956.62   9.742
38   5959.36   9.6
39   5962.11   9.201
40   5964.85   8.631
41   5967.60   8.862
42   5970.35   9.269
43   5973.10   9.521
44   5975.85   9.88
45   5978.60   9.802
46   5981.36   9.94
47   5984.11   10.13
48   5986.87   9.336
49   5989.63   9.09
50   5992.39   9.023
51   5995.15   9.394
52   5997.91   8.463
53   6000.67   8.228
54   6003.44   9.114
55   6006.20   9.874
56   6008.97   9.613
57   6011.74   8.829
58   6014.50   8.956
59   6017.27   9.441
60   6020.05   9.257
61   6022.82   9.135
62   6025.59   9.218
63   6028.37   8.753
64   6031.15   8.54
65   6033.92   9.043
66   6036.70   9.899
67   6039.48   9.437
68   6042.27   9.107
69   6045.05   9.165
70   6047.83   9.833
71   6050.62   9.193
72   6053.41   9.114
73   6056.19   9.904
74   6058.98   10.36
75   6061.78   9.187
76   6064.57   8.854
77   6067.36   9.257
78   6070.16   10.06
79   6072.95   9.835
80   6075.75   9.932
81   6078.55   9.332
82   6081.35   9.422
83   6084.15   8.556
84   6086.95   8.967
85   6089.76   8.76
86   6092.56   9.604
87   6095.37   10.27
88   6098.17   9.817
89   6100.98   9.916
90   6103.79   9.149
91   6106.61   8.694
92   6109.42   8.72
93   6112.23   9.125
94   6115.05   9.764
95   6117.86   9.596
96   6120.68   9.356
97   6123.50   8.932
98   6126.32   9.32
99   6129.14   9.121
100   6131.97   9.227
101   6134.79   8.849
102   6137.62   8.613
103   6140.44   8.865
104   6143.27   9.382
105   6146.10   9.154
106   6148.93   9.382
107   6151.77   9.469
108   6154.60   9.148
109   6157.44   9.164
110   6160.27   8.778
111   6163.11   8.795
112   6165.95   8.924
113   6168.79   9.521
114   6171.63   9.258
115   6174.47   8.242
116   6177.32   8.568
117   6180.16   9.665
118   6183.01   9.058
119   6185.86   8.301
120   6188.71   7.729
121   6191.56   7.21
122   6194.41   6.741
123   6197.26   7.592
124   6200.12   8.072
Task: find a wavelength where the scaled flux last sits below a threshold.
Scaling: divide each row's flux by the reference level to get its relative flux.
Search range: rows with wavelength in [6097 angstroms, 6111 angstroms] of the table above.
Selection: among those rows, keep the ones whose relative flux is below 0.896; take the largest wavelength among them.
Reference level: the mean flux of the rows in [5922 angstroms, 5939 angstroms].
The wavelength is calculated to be 6109.42 angstroms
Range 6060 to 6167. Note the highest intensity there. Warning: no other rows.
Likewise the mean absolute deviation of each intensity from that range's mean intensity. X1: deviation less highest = -9.9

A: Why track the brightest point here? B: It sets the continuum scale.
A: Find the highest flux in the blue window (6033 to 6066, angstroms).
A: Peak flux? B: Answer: 10.36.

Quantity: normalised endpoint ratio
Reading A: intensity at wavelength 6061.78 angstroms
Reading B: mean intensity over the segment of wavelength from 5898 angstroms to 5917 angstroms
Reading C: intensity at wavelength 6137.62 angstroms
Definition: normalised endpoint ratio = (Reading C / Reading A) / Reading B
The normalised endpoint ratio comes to 0.092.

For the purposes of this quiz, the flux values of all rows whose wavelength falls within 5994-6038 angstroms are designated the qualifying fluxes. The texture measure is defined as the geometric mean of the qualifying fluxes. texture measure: 9.1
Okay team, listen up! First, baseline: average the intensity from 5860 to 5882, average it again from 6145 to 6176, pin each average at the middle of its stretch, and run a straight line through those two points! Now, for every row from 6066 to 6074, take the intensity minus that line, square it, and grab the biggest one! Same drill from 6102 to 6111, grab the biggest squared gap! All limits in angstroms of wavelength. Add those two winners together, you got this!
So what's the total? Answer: 0.72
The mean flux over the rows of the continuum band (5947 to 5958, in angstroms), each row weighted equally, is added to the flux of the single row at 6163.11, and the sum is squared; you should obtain 348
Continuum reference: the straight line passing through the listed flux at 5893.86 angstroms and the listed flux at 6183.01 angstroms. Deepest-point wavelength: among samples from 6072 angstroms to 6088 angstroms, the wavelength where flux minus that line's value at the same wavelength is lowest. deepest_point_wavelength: 6084.15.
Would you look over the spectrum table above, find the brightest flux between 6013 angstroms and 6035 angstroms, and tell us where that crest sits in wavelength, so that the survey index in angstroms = 6017.27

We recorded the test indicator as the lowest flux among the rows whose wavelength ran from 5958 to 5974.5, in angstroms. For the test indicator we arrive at 8.631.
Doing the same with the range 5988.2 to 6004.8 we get 8.228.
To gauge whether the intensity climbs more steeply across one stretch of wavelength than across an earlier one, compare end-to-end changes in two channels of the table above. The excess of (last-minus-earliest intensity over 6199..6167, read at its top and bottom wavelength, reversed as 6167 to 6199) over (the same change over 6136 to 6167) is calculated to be -2.2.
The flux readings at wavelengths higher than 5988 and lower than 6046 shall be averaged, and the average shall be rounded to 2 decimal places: 9.12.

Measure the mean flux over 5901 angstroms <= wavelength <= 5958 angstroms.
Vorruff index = 10.2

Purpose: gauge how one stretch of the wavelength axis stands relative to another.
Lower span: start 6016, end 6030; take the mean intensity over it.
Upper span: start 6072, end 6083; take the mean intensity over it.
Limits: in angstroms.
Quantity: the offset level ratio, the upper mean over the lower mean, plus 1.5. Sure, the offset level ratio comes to 2.55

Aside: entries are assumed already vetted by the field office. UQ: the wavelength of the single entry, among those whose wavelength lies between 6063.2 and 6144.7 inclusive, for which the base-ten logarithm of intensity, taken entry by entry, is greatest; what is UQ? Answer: 6095.37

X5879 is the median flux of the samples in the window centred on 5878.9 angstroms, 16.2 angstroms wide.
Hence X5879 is 10.4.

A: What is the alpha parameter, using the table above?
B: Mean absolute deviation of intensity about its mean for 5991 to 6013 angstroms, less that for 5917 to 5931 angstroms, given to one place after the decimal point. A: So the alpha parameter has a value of 0.2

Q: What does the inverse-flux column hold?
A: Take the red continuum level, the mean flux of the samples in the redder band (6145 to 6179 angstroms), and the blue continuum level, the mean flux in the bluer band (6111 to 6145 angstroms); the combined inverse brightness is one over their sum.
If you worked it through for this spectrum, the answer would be 0.0549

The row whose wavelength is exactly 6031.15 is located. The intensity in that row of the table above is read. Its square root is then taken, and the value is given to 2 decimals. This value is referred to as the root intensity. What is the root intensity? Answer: 2.92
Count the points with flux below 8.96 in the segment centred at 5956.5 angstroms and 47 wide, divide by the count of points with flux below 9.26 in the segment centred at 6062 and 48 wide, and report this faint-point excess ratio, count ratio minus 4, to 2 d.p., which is -3.50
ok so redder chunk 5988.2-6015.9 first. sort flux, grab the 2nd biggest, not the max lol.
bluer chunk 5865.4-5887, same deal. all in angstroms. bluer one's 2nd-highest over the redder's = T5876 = 1.09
